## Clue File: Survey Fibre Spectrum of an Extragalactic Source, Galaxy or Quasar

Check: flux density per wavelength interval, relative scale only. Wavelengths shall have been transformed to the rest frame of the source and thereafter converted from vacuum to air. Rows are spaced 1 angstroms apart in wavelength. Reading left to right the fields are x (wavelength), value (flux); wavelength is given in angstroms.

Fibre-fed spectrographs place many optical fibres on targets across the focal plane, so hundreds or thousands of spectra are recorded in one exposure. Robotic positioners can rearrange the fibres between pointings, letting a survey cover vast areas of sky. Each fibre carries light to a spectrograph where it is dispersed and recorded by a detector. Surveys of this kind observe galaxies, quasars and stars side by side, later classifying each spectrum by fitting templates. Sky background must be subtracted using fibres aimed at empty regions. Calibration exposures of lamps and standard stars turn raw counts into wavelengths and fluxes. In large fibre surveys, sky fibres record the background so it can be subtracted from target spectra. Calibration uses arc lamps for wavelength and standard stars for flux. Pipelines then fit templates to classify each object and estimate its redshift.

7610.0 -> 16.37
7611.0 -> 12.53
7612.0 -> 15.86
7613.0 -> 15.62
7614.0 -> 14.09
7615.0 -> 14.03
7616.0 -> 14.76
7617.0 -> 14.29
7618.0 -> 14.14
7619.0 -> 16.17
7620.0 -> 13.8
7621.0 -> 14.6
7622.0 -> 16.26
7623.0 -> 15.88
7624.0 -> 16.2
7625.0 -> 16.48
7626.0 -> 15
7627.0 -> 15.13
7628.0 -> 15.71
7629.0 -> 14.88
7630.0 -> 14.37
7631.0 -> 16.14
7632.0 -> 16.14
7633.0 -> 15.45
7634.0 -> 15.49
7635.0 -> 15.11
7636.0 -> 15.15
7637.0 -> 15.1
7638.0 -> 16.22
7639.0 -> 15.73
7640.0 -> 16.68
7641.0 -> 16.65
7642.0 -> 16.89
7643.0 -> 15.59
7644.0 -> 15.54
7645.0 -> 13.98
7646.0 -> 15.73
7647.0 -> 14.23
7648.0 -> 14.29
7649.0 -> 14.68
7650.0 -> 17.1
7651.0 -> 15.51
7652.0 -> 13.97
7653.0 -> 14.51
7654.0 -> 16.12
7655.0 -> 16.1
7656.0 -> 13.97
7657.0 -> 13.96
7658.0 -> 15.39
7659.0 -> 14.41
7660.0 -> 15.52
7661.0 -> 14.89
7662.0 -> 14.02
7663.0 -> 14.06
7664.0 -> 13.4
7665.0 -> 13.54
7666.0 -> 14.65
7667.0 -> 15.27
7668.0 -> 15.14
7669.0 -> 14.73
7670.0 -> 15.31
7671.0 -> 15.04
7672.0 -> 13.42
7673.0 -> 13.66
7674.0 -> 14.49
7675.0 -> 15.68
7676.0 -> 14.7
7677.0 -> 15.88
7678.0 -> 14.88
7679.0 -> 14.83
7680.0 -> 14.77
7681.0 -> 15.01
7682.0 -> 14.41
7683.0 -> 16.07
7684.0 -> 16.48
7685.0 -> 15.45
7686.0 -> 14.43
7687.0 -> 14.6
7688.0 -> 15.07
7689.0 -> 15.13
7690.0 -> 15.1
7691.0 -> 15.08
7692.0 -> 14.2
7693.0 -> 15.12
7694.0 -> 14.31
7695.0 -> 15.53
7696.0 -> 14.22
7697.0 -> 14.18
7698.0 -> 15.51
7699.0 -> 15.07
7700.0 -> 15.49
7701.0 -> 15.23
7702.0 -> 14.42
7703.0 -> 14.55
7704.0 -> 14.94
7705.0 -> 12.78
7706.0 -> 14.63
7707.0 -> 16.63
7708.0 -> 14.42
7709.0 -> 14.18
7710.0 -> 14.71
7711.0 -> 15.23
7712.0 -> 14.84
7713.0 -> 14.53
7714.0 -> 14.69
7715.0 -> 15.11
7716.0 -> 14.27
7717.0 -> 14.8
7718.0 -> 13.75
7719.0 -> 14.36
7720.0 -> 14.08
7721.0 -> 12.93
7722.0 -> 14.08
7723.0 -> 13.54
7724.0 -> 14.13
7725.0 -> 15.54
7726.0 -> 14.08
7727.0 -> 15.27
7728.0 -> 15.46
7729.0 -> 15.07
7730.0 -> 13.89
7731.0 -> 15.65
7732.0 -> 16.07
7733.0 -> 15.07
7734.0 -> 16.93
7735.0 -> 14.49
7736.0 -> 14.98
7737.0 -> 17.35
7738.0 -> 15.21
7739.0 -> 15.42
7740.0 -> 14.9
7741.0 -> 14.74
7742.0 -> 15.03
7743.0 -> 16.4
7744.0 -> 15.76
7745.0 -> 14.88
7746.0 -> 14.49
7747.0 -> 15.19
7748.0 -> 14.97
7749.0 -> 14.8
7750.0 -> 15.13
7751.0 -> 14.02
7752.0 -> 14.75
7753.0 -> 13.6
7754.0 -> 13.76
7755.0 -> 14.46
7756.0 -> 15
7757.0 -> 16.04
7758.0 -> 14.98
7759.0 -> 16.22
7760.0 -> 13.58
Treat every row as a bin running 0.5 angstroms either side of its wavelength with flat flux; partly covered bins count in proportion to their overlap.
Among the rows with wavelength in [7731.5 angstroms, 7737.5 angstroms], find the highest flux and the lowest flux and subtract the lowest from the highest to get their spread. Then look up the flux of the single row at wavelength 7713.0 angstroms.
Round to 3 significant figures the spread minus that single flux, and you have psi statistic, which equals -11.7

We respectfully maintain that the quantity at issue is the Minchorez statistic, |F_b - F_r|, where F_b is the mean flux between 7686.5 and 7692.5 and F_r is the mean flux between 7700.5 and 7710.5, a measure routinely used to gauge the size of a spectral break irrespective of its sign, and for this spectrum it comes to 0.21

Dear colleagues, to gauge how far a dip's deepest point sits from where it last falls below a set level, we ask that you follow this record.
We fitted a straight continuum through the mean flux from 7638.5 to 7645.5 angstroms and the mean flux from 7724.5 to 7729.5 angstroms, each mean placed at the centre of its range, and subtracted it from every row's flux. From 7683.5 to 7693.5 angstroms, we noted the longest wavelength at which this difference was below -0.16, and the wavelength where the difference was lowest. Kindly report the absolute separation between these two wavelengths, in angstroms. 1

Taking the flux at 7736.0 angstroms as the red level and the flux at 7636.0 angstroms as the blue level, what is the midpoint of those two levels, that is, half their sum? 15.1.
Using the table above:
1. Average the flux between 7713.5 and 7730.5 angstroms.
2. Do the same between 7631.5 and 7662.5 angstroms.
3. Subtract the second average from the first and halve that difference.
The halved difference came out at -0.44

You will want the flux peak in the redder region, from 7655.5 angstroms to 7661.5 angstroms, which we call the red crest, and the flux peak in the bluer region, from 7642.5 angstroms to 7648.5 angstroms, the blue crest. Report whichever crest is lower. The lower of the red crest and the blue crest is 15.5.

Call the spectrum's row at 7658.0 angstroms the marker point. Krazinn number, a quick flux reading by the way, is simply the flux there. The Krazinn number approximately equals 15.39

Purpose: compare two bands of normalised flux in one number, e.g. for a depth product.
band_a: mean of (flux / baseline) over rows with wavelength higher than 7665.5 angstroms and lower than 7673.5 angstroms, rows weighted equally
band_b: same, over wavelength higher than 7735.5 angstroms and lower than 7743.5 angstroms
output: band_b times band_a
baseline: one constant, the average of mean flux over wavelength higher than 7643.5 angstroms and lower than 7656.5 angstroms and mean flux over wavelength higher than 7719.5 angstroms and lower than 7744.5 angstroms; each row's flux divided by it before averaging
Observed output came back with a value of 1.00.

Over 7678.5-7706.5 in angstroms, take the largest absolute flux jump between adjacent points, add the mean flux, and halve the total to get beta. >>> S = 8.5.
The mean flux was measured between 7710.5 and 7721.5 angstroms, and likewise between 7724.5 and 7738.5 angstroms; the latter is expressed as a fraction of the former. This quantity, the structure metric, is 1.07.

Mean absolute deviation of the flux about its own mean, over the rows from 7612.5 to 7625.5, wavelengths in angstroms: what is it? 0.92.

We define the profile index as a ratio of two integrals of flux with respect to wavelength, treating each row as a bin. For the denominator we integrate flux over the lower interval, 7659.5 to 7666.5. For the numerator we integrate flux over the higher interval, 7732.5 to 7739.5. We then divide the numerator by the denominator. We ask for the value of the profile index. 1.09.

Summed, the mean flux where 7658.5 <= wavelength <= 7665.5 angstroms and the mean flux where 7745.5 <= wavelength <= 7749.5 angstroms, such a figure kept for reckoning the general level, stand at 29.1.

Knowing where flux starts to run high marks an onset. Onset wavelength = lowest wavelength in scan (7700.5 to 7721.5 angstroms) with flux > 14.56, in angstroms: 7701.0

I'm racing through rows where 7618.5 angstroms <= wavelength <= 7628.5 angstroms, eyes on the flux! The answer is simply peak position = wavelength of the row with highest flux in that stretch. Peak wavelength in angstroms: 7625.0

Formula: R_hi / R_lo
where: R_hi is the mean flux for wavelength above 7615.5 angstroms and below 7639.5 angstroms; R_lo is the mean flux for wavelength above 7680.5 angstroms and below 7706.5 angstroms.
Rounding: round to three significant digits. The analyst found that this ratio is 1.03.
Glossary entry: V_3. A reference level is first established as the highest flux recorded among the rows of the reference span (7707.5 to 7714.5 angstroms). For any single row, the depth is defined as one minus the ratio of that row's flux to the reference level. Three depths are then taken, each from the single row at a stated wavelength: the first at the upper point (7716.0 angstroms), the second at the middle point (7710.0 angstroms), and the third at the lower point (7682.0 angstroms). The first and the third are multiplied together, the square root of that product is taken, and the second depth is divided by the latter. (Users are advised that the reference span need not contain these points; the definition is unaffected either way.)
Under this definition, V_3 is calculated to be 0.6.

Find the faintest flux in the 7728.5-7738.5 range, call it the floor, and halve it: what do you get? 6.9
